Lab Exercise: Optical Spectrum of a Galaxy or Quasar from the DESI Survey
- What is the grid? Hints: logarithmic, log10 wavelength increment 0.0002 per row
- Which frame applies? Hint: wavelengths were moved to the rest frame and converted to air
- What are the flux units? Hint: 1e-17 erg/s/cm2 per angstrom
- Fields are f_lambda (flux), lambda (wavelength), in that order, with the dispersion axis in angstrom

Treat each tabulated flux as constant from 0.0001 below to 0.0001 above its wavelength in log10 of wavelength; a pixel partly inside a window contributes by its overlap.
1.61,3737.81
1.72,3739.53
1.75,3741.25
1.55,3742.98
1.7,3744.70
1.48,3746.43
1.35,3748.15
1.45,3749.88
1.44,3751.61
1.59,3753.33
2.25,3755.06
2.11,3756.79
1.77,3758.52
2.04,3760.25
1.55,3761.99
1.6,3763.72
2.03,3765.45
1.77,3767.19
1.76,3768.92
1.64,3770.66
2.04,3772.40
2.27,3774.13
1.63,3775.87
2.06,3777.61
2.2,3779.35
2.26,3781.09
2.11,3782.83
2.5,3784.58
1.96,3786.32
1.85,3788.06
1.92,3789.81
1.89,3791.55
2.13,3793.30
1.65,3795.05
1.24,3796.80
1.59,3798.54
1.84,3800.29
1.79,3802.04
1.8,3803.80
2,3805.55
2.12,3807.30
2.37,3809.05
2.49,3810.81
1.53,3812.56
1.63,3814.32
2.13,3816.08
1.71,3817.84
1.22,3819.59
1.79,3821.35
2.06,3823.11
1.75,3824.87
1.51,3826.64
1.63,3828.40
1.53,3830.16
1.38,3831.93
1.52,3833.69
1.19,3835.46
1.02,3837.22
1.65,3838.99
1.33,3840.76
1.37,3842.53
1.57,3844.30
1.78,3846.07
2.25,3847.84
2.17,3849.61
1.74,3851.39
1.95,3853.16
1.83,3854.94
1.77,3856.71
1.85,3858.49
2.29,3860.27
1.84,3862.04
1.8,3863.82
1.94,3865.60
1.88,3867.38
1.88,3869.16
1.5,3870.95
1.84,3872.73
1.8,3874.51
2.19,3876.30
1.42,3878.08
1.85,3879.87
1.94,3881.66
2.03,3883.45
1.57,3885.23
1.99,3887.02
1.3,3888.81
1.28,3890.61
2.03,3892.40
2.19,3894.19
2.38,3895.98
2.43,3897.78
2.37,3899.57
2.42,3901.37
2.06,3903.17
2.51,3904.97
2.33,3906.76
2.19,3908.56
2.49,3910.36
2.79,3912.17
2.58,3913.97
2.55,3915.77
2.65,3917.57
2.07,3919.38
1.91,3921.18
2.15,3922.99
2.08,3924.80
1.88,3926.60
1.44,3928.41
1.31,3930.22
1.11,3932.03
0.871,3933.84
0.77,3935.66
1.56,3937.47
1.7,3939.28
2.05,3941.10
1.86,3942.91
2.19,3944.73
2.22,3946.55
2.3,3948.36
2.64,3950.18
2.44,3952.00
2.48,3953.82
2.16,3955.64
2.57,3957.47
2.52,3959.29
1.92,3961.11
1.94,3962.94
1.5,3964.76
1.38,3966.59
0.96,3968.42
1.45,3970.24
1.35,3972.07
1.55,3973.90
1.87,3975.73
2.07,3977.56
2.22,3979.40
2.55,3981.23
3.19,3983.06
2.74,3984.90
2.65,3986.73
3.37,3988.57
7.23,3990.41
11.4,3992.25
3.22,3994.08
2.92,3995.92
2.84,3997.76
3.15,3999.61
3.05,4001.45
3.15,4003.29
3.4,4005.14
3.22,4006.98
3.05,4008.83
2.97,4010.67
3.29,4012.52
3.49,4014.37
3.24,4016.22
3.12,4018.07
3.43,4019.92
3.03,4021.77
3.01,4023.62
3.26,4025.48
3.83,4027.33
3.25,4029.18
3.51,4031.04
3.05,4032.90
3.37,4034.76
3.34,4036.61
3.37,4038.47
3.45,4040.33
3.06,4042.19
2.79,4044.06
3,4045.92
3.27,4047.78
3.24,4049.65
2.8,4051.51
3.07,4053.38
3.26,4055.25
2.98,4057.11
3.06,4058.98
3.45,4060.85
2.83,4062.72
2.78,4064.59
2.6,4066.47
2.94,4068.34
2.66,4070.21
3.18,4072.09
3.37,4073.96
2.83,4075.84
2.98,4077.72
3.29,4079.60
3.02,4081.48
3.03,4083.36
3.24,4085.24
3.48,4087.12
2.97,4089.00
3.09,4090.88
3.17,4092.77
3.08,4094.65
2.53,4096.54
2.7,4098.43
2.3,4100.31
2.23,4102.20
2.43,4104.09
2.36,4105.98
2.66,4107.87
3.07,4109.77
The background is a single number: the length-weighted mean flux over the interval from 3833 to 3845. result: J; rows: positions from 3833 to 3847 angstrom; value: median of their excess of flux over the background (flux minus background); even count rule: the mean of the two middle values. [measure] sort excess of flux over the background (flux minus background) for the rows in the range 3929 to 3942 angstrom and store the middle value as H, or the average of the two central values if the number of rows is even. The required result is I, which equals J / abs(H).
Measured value 1.1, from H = -0.1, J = 0.07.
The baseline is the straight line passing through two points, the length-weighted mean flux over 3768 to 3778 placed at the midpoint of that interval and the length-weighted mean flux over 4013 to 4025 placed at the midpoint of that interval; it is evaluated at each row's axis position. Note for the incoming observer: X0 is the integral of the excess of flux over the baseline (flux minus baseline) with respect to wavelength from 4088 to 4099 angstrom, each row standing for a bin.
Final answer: -8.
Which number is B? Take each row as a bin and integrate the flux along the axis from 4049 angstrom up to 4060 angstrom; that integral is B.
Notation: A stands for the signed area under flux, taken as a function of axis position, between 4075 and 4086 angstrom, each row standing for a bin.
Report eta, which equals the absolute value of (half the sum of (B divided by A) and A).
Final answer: 17.3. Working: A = 34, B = 33.8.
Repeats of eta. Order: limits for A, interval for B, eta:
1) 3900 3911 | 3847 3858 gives 13.2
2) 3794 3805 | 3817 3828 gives 9.7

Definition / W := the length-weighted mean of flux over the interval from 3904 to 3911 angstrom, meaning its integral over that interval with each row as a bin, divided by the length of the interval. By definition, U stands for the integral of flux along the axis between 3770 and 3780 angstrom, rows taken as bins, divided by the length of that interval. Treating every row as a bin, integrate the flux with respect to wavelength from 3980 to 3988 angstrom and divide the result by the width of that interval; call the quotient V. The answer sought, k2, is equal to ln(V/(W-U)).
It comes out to 1.9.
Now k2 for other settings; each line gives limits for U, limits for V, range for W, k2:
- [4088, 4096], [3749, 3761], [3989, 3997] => -0.5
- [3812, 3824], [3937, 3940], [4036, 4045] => 0.1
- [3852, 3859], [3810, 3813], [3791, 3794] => 2.5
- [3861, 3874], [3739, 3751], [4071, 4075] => 0.1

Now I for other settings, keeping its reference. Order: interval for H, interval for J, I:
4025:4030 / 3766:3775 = 0.2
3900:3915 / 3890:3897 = 0.7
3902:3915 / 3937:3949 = 0.6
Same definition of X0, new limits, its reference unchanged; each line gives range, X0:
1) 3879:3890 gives -8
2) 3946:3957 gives -5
